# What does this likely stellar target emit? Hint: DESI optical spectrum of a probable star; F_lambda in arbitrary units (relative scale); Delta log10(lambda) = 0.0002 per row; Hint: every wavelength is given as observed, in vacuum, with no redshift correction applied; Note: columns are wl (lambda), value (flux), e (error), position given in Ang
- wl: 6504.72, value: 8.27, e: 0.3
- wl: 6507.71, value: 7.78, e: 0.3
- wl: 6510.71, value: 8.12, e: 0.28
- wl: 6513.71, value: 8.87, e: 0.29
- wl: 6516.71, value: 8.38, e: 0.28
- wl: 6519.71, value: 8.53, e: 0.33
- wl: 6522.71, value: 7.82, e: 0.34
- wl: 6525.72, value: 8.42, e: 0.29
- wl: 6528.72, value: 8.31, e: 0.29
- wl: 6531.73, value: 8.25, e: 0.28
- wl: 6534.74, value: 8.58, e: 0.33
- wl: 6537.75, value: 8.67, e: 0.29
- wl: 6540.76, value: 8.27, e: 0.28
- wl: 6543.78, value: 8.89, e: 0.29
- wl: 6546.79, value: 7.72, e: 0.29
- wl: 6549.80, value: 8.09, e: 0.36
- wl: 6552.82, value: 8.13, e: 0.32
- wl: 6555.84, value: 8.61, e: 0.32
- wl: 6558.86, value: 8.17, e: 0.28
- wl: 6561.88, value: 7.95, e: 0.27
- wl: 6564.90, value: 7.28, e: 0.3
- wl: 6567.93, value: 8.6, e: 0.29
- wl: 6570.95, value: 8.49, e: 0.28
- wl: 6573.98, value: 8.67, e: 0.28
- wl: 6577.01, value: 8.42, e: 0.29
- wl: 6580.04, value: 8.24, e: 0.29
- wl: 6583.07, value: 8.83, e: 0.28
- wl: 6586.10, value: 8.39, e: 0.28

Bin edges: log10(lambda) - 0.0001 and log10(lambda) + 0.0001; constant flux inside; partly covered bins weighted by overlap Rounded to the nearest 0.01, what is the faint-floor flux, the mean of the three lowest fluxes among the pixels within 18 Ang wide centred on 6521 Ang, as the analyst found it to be 8.17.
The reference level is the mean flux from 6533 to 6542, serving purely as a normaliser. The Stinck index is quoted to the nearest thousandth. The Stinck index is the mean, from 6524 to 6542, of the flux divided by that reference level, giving 0.989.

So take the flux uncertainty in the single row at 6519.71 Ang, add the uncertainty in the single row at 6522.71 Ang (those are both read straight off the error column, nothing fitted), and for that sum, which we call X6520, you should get 0.67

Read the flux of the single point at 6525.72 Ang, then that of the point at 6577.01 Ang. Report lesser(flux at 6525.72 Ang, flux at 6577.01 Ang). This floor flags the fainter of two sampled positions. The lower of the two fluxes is 8.42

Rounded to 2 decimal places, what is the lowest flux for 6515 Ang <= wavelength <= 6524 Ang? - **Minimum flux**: 7.82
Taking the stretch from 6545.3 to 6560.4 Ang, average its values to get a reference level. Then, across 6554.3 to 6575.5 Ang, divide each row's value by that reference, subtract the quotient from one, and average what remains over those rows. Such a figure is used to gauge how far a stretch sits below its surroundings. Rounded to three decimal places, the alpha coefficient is -0.013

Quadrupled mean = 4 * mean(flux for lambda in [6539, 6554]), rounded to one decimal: 32.9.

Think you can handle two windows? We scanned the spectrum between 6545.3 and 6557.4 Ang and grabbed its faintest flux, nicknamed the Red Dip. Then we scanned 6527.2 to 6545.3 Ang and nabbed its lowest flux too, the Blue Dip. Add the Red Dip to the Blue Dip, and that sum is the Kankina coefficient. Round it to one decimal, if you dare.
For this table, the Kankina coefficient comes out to 16.0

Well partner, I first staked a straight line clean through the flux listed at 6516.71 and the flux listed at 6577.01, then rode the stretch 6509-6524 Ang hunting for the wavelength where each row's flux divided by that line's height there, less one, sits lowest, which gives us 6522.71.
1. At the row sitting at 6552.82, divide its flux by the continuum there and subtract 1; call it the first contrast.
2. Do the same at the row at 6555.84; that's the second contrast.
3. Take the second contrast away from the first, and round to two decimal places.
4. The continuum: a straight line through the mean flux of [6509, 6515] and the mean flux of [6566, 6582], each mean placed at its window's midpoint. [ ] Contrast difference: -0.06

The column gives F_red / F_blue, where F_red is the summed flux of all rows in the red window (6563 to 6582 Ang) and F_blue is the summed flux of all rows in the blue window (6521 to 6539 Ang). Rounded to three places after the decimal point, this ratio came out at 0.993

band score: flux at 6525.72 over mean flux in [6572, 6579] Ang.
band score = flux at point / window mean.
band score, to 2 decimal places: 0.99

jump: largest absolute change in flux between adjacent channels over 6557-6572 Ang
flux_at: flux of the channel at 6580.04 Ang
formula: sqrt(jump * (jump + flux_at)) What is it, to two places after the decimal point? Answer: 3.55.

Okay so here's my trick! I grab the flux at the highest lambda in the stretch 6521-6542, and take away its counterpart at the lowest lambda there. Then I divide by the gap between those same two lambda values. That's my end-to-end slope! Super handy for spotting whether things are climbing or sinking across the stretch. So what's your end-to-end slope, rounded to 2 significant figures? 0.025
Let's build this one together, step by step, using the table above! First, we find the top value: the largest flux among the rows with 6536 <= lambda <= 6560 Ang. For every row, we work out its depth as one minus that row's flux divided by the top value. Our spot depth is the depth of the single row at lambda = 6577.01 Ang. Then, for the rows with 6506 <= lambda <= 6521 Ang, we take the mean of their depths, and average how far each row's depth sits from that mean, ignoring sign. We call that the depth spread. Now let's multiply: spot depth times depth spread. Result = 0.0018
